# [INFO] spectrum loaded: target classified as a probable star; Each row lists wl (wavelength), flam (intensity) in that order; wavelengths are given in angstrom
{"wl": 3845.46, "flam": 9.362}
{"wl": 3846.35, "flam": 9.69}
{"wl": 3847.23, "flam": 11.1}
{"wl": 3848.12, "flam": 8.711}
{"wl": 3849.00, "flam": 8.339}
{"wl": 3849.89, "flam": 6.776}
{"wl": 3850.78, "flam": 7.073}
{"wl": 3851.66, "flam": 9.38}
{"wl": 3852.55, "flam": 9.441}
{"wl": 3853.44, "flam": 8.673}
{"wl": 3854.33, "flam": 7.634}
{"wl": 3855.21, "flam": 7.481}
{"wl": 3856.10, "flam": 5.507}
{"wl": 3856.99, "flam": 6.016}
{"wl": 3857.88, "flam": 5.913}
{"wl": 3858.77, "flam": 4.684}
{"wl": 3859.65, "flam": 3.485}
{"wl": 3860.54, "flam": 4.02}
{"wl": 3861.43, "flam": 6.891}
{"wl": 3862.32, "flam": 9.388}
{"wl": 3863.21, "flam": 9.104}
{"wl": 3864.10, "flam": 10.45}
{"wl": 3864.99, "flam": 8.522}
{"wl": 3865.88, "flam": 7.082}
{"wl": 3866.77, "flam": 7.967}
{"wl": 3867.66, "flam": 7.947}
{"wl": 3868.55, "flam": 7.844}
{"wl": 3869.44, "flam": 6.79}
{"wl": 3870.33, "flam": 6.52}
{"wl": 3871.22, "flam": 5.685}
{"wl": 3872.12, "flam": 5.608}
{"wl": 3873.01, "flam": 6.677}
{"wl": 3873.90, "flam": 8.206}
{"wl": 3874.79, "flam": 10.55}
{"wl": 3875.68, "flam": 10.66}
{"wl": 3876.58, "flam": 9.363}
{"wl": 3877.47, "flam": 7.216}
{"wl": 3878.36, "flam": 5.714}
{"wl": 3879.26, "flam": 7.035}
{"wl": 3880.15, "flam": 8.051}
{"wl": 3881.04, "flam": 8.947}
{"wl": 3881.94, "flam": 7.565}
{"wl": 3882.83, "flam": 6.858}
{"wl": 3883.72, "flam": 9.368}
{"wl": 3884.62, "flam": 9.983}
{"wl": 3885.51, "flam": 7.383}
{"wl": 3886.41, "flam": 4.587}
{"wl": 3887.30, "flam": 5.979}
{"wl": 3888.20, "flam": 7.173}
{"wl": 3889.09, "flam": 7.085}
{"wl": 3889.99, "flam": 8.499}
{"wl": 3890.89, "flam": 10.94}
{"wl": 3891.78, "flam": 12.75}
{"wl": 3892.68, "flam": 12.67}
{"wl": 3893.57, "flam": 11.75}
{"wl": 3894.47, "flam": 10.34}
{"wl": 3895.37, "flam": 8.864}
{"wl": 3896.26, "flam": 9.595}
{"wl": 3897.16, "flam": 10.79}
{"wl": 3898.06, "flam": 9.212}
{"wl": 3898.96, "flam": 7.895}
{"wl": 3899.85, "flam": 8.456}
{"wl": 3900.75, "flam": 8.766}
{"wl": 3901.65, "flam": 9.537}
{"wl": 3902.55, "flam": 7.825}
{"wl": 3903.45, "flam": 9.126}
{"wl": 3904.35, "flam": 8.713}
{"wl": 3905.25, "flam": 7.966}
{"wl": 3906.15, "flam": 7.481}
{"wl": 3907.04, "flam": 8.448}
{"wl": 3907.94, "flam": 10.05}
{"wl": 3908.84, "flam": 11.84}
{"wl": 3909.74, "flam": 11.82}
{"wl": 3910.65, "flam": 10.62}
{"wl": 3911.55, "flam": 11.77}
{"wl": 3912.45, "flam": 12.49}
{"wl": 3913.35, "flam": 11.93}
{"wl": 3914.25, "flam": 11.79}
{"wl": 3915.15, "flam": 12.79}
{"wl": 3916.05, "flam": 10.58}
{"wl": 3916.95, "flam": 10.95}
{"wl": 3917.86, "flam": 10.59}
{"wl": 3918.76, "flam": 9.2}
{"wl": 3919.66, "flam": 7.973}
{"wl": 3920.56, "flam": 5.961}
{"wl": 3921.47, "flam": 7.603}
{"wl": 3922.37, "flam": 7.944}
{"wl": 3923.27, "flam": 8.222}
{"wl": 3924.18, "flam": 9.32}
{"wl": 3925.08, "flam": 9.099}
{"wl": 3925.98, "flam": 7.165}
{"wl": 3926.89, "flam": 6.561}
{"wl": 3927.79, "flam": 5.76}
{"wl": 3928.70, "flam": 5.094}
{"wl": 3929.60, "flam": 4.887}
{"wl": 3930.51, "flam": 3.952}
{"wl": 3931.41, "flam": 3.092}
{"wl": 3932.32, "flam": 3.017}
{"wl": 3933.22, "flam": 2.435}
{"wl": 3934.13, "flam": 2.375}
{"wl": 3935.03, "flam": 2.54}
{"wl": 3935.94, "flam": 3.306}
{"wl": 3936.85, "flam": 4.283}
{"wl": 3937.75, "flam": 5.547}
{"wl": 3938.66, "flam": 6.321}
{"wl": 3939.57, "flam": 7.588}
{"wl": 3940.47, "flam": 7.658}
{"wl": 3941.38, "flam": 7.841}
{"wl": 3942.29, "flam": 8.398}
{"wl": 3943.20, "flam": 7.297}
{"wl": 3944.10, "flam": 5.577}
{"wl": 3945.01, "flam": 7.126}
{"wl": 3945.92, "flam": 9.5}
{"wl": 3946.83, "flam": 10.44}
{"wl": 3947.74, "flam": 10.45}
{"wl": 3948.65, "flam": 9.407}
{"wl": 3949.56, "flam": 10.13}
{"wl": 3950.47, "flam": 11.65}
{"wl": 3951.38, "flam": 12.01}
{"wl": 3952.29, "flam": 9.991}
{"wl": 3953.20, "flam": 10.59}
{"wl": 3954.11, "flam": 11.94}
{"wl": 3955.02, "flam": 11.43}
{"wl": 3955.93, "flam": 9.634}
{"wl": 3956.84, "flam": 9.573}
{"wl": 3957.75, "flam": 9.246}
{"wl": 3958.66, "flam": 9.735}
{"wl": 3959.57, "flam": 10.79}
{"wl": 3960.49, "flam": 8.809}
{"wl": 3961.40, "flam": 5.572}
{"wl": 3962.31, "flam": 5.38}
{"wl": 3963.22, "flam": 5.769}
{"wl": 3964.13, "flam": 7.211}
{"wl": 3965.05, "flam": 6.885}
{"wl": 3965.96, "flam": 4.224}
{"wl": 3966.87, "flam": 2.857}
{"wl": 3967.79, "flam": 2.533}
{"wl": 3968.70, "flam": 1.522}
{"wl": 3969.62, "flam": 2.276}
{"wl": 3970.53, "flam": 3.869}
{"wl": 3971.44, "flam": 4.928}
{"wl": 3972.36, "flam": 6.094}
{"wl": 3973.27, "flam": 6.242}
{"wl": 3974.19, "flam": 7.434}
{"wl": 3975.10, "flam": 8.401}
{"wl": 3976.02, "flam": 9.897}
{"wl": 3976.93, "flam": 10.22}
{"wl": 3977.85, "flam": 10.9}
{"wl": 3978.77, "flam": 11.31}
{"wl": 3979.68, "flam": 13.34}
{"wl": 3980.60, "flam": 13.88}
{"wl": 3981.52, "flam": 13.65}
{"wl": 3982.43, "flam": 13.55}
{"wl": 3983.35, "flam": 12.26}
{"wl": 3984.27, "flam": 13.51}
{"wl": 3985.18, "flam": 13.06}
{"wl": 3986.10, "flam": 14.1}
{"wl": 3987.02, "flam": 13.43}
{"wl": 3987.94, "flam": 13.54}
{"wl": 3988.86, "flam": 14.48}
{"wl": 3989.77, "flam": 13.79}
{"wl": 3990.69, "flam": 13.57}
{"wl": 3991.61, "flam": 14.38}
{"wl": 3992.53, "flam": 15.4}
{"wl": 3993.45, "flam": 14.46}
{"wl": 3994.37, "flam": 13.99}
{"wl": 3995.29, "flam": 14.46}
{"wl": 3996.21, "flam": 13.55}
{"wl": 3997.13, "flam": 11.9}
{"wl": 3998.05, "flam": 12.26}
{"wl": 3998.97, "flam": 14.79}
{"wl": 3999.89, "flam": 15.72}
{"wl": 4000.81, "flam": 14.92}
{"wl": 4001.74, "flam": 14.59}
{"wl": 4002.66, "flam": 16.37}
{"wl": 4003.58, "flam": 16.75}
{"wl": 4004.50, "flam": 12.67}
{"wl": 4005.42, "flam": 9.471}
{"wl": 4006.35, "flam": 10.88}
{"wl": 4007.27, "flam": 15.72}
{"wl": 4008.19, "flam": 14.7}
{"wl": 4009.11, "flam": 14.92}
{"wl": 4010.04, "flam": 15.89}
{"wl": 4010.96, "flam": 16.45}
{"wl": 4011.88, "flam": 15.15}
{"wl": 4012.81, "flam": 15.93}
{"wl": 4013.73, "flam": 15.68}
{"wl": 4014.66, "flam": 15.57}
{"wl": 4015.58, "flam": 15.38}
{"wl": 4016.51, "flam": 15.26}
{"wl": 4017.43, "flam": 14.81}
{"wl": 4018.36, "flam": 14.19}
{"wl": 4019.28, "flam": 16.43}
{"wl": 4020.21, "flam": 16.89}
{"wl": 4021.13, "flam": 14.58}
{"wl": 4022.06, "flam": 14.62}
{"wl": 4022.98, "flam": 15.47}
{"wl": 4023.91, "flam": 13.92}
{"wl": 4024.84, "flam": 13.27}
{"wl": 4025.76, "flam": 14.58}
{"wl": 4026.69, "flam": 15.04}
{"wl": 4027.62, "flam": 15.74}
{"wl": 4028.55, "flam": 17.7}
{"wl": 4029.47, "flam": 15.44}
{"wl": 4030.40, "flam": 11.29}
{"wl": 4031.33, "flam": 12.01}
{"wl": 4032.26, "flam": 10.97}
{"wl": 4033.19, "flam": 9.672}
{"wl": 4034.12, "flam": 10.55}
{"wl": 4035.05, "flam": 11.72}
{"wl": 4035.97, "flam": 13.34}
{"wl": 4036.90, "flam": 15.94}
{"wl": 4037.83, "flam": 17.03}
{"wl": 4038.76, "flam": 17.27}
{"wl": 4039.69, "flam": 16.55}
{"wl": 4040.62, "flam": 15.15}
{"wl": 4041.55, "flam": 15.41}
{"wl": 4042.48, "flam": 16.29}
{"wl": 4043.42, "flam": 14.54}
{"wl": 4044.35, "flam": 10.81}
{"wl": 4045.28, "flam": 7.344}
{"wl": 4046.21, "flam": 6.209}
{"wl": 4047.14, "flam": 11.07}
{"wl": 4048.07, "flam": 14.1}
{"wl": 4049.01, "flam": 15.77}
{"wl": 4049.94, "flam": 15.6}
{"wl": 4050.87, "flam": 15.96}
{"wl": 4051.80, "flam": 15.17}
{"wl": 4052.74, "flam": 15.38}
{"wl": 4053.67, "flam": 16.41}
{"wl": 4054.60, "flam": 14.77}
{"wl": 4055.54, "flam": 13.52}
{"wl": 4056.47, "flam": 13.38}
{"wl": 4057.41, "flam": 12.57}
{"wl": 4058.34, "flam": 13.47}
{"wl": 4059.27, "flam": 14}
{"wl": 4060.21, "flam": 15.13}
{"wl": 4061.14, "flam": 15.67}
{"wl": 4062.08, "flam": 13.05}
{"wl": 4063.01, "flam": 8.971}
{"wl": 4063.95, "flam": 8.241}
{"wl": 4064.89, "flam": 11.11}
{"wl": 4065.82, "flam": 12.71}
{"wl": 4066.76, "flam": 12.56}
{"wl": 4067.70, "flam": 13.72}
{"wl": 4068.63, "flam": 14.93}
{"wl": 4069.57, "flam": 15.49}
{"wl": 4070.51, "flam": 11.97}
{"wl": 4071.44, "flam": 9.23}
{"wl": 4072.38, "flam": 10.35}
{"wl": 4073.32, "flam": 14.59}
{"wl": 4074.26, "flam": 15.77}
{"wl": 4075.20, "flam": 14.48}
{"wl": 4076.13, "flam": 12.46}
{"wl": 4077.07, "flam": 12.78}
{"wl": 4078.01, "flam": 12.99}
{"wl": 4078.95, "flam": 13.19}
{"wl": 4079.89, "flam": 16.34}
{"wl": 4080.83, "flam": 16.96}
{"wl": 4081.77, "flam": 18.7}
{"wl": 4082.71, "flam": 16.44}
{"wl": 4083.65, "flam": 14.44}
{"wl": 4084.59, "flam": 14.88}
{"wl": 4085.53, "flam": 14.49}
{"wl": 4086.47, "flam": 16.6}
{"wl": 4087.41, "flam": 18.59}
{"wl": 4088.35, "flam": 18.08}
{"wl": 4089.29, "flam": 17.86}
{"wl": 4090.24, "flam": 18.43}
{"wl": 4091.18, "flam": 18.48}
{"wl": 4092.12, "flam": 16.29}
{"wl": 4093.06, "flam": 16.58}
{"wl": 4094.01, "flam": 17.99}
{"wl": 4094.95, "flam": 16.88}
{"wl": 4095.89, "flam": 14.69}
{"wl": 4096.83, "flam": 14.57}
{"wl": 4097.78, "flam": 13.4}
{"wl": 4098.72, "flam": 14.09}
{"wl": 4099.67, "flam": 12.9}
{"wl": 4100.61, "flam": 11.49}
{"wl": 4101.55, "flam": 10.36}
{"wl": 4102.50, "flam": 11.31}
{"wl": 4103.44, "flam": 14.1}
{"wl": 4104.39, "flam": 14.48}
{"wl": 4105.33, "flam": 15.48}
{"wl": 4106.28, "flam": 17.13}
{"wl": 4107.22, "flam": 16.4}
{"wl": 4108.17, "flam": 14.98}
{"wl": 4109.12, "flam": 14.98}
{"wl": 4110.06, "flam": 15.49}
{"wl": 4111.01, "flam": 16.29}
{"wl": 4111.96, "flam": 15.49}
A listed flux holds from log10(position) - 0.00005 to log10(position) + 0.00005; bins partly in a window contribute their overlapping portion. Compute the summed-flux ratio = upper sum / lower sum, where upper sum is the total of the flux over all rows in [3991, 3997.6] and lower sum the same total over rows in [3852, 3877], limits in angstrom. 0.47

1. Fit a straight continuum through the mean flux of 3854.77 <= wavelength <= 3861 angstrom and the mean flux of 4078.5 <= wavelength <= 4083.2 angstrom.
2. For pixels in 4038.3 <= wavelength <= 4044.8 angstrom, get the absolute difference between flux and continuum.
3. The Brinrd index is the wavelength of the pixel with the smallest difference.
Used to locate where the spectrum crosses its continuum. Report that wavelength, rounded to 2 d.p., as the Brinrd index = 4043.42 angstrom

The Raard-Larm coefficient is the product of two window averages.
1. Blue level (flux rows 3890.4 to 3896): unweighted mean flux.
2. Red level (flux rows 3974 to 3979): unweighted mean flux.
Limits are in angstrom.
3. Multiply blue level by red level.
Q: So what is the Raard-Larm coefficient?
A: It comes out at 109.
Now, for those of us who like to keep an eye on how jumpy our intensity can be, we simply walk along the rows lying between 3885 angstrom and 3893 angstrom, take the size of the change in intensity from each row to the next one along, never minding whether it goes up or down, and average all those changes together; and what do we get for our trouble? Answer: 1.4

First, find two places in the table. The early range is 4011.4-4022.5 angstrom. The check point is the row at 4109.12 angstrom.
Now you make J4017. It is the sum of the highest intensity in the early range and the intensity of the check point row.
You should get 32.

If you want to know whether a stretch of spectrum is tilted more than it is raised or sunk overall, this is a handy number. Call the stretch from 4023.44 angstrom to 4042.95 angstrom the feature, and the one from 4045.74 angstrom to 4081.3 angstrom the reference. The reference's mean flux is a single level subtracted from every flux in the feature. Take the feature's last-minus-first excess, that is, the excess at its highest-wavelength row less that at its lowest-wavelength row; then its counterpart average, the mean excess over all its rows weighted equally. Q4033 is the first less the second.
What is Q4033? 1.6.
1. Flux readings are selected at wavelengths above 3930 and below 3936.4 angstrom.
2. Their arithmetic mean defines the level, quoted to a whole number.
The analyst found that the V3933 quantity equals 3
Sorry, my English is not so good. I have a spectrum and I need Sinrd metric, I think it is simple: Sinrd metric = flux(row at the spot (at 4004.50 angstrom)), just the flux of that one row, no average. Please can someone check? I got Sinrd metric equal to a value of 12.67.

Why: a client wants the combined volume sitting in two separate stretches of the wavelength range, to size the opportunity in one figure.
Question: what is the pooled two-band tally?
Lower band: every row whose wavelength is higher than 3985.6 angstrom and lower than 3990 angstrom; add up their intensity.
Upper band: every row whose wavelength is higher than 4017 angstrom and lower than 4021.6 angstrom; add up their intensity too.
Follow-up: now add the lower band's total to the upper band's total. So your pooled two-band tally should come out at 146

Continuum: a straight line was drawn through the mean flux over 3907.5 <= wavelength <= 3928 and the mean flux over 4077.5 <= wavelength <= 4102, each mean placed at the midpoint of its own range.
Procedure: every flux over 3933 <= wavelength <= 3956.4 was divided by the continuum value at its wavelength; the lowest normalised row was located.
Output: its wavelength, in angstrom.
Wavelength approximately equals 3934.13 angstrom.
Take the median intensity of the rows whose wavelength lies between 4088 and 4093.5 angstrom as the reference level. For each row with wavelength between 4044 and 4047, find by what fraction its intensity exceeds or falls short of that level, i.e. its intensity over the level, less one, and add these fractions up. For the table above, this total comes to -1.6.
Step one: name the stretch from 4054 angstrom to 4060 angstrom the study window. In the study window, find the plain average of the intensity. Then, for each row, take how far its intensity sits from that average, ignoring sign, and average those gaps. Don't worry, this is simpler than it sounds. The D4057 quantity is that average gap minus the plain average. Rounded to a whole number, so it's -13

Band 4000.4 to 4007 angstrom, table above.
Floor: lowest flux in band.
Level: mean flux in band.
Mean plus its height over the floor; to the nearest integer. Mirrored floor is 18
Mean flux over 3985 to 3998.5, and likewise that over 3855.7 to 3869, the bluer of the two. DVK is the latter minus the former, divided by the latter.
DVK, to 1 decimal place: -1.0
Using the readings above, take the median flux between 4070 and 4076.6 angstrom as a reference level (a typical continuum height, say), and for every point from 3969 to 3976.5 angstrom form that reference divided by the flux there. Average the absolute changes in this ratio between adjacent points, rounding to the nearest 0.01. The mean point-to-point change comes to 0.60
